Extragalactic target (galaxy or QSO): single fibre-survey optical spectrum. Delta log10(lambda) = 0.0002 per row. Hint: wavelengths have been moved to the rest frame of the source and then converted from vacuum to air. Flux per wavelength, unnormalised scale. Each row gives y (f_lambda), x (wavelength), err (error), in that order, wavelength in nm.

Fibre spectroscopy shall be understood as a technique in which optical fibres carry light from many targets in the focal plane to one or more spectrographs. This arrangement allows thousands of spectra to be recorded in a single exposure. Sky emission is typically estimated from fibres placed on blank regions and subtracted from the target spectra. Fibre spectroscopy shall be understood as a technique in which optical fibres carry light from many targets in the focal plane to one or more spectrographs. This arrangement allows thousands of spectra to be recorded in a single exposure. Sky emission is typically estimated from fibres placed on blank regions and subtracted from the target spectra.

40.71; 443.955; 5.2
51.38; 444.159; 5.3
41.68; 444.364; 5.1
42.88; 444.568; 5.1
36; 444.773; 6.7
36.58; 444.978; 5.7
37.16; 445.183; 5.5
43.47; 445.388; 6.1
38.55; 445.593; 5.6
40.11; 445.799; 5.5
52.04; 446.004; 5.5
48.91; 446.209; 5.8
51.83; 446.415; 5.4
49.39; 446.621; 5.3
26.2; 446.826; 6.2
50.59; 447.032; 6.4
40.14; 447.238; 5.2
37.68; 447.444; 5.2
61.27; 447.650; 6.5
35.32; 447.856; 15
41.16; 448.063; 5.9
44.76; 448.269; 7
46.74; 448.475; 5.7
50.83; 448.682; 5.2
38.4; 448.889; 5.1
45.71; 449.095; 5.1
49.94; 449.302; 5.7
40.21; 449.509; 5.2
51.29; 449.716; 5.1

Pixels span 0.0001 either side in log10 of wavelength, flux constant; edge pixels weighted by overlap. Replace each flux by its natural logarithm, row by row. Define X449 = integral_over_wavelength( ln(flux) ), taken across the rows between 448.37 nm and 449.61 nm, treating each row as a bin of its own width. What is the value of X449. 4.72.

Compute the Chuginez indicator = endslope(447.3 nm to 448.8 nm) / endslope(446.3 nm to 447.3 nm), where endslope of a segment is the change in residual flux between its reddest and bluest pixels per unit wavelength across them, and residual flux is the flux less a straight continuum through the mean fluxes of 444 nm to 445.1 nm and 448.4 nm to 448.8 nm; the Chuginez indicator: -1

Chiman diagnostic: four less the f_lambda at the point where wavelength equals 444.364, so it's -37.7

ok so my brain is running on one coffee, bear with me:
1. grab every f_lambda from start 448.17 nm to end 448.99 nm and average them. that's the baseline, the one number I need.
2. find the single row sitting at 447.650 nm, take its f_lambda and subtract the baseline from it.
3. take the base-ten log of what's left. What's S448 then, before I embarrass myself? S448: 1.2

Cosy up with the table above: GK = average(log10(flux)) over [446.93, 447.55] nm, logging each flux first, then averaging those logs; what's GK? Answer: 1.63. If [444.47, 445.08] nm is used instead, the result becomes 1.58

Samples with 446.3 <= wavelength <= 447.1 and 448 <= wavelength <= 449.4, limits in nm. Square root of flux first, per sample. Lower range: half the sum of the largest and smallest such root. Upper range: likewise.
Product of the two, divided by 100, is 0.410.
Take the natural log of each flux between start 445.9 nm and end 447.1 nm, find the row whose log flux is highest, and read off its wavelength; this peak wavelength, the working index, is 446.004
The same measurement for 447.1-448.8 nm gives 447.650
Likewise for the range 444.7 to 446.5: 446.004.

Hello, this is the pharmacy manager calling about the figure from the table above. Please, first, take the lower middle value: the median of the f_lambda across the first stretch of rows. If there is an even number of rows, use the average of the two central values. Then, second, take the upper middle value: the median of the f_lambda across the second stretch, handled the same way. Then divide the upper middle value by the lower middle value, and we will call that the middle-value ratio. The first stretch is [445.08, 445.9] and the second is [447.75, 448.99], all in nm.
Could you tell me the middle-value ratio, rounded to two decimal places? 1.09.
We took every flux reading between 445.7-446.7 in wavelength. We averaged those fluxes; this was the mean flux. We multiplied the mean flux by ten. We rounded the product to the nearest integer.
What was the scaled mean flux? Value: 485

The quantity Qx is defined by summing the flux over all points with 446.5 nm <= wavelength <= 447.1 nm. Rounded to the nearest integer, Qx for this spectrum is 126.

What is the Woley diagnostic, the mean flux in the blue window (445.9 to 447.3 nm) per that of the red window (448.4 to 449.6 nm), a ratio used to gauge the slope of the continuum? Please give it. 1.01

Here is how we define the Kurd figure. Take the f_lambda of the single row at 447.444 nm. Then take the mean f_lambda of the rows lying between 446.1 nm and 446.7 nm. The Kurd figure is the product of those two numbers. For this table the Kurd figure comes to 1886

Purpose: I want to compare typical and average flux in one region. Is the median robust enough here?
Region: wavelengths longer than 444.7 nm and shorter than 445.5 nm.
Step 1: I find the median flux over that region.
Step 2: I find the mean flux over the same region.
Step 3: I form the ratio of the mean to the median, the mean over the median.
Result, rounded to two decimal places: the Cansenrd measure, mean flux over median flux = 1.04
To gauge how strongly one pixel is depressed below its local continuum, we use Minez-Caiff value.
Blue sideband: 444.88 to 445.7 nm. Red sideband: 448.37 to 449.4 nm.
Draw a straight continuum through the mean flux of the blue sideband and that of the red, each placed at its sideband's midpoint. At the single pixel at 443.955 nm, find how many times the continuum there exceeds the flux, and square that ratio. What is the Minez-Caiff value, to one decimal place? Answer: 0.8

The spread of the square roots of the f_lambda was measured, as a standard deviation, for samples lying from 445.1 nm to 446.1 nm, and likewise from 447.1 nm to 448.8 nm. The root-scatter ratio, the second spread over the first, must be 1.4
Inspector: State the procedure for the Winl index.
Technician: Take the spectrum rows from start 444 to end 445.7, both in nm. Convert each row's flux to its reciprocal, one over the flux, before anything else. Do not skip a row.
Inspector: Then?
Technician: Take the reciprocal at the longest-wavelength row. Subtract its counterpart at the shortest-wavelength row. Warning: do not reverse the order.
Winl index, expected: 0.006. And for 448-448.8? -0.005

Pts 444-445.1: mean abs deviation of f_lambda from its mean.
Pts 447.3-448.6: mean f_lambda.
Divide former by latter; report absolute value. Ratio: 0.10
